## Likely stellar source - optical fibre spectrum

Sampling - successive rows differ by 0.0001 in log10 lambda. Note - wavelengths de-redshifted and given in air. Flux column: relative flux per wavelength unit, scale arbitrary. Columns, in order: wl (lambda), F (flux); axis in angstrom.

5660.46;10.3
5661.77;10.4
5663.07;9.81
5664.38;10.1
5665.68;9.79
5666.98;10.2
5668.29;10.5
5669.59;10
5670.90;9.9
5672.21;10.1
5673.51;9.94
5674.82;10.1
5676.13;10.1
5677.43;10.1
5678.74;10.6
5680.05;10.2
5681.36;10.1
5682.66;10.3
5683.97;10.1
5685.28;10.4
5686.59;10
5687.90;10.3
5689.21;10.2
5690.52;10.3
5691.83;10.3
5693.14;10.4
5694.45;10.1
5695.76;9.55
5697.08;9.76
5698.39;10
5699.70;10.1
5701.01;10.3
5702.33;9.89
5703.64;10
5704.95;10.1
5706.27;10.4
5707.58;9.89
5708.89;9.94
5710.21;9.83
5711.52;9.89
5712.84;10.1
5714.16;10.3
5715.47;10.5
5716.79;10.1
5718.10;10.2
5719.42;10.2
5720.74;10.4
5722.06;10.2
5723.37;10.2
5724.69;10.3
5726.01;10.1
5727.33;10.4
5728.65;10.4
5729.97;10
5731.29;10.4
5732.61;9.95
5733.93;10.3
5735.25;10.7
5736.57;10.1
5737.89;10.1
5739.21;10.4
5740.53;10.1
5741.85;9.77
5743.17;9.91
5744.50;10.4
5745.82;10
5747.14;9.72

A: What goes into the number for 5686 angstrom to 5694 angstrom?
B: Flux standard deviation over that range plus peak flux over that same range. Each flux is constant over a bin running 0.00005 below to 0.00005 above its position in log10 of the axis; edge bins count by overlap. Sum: 10.5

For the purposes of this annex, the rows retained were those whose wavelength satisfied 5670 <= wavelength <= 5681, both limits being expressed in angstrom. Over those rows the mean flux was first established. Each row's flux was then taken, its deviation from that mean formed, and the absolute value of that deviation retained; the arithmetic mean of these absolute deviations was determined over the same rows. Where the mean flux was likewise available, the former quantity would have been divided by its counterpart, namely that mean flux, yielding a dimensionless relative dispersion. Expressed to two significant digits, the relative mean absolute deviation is 0.013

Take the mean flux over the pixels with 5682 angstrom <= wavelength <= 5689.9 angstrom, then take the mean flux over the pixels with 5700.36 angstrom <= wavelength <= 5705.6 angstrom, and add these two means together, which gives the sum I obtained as 20.29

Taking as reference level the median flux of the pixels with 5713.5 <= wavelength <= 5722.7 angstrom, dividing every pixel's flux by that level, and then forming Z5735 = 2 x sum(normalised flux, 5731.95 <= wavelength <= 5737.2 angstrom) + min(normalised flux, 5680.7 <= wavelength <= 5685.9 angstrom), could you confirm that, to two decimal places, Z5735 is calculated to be 9.04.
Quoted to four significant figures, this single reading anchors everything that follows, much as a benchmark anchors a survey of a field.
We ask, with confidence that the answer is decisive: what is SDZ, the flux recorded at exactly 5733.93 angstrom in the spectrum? 10.30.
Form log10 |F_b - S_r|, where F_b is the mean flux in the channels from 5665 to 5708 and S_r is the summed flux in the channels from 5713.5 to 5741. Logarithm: 2.31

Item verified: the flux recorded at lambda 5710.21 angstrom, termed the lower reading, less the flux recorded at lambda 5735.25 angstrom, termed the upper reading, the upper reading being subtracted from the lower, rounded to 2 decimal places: -0.87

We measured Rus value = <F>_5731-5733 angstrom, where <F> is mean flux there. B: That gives 10.2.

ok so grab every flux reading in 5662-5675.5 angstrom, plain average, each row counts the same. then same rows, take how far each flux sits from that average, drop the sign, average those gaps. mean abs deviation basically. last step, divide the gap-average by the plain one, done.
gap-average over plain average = 0.016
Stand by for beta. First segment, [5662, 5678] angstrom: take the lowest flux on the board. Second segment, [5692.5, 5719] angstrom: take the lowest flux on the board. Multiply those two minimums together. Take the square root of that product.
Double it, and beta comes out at 19.3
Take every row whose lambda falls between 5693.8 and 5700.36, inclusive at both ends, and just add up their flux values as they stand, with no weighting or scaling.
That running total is 50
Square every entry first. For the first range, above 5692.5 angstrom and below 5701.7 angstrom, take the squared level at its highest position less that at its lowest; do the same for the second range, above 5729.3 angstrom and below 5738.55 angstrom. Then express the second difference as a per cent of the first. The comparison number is -97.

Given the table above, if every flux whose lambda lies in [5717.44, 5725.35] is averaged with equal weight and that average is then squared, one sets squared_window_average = 105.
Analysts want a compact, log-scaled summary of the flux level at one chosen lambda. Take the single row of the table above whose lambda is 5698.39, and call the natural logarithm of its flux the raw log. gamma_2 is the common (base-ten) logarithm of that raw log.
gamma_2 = 0.362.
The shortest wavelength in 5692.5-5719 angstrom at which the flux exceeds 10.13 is 5693.14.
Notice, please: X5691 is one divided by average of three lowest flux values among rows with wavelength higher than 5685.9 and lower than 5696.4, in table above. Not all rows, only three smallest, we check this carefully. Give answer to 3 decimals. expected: 0.101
